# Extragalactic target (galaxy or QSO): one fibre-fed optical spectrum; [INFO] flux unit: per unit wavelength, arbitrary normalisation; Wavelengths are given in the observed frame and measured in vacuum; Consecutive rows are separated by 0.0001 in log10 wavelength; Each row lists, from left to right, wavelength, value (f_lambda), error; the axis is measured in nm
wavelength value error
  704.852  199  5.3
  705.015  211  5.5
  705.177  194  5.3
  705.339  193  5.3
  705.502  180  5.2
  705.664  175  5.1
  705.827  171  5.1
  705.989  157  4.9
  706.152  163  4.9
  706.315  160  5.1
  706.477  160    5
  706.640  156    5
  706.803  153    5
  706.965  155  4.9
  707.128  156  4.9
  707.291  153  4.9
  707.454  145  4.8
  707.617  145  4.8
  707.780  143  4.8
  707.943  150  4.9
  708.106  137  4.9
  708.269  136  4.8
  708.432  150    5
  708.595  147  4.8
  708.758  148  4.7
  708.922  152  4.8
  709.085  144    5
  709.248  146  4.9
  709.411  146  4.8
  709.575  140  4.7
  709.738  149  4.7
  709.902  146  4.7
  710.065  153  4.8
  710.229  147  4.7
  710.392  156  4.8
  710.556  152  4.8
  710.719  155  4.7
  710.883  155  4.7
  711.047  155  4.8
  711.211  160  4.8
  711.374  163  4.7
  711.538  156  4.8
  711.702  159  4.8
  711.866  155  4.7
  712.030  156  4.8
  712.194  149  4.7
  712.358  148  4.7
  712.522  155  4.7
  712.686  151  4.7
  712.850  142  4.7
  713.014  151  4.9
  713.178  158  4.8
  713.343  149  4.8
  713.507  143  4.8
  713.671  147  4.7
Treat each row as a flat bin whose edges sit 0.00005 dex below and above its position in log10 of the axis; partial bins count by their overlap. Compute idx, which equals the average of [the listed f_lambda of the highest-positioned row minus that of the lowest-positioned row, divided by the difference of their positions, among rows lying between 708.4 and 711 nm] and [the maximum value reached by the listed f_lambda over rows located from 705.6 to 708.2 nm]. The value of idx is 89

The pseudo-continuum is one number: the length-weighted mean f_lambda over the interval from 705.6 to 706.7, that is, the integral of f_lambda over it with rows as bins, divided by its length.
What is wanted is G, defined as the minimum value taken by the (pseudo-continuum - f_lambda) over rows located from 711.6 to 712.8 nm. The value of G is 4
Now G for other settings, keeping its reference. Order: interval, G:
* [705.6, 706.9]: -12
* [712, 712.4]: 7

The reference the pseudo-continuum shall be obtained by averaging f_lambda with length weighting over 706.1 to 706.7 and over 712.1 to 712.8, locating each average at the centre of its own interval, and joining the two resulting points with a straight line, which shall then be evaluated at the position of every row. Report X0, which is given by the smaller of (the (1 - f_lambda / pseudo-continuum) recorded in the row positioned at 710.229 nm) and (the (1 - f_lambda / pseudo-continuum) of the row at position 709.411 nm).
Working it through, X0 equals 0.04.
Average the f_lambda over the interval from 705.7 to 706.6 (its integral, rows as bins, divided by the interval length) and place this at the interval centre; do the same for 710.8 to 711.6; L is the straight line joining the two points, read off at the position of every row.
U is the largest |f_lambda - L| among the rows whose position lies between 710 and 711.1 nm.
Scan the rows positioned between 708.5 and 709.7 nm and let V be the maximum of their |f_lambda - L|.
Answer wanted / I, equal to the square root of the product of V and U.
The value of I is 15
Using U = 12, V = 19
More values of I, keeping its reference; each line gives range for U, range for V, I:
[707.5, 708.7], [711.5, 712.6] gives 15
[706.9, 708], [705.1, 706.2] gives 23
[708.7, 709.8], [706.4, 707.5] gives 18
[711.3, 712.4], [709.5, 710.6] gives 13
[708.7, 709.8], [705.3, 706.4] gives 24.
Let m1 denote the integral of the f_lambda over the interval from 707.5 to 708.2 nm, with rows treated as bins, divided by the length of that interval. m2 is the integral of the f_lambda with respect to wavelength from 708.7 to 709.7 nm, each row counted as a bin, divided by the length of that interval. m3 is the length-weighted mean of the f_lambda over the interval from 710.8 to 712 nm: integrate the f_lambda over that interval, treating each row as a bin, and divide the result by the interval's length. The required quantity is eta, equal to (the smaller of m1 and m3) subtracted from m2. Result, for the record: 2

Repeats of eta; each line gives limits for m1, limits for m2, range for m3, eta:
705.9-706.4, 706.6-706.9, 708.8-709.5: 8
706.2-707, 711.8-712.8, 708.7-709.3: 4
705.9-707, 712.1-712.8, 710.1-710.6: -1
